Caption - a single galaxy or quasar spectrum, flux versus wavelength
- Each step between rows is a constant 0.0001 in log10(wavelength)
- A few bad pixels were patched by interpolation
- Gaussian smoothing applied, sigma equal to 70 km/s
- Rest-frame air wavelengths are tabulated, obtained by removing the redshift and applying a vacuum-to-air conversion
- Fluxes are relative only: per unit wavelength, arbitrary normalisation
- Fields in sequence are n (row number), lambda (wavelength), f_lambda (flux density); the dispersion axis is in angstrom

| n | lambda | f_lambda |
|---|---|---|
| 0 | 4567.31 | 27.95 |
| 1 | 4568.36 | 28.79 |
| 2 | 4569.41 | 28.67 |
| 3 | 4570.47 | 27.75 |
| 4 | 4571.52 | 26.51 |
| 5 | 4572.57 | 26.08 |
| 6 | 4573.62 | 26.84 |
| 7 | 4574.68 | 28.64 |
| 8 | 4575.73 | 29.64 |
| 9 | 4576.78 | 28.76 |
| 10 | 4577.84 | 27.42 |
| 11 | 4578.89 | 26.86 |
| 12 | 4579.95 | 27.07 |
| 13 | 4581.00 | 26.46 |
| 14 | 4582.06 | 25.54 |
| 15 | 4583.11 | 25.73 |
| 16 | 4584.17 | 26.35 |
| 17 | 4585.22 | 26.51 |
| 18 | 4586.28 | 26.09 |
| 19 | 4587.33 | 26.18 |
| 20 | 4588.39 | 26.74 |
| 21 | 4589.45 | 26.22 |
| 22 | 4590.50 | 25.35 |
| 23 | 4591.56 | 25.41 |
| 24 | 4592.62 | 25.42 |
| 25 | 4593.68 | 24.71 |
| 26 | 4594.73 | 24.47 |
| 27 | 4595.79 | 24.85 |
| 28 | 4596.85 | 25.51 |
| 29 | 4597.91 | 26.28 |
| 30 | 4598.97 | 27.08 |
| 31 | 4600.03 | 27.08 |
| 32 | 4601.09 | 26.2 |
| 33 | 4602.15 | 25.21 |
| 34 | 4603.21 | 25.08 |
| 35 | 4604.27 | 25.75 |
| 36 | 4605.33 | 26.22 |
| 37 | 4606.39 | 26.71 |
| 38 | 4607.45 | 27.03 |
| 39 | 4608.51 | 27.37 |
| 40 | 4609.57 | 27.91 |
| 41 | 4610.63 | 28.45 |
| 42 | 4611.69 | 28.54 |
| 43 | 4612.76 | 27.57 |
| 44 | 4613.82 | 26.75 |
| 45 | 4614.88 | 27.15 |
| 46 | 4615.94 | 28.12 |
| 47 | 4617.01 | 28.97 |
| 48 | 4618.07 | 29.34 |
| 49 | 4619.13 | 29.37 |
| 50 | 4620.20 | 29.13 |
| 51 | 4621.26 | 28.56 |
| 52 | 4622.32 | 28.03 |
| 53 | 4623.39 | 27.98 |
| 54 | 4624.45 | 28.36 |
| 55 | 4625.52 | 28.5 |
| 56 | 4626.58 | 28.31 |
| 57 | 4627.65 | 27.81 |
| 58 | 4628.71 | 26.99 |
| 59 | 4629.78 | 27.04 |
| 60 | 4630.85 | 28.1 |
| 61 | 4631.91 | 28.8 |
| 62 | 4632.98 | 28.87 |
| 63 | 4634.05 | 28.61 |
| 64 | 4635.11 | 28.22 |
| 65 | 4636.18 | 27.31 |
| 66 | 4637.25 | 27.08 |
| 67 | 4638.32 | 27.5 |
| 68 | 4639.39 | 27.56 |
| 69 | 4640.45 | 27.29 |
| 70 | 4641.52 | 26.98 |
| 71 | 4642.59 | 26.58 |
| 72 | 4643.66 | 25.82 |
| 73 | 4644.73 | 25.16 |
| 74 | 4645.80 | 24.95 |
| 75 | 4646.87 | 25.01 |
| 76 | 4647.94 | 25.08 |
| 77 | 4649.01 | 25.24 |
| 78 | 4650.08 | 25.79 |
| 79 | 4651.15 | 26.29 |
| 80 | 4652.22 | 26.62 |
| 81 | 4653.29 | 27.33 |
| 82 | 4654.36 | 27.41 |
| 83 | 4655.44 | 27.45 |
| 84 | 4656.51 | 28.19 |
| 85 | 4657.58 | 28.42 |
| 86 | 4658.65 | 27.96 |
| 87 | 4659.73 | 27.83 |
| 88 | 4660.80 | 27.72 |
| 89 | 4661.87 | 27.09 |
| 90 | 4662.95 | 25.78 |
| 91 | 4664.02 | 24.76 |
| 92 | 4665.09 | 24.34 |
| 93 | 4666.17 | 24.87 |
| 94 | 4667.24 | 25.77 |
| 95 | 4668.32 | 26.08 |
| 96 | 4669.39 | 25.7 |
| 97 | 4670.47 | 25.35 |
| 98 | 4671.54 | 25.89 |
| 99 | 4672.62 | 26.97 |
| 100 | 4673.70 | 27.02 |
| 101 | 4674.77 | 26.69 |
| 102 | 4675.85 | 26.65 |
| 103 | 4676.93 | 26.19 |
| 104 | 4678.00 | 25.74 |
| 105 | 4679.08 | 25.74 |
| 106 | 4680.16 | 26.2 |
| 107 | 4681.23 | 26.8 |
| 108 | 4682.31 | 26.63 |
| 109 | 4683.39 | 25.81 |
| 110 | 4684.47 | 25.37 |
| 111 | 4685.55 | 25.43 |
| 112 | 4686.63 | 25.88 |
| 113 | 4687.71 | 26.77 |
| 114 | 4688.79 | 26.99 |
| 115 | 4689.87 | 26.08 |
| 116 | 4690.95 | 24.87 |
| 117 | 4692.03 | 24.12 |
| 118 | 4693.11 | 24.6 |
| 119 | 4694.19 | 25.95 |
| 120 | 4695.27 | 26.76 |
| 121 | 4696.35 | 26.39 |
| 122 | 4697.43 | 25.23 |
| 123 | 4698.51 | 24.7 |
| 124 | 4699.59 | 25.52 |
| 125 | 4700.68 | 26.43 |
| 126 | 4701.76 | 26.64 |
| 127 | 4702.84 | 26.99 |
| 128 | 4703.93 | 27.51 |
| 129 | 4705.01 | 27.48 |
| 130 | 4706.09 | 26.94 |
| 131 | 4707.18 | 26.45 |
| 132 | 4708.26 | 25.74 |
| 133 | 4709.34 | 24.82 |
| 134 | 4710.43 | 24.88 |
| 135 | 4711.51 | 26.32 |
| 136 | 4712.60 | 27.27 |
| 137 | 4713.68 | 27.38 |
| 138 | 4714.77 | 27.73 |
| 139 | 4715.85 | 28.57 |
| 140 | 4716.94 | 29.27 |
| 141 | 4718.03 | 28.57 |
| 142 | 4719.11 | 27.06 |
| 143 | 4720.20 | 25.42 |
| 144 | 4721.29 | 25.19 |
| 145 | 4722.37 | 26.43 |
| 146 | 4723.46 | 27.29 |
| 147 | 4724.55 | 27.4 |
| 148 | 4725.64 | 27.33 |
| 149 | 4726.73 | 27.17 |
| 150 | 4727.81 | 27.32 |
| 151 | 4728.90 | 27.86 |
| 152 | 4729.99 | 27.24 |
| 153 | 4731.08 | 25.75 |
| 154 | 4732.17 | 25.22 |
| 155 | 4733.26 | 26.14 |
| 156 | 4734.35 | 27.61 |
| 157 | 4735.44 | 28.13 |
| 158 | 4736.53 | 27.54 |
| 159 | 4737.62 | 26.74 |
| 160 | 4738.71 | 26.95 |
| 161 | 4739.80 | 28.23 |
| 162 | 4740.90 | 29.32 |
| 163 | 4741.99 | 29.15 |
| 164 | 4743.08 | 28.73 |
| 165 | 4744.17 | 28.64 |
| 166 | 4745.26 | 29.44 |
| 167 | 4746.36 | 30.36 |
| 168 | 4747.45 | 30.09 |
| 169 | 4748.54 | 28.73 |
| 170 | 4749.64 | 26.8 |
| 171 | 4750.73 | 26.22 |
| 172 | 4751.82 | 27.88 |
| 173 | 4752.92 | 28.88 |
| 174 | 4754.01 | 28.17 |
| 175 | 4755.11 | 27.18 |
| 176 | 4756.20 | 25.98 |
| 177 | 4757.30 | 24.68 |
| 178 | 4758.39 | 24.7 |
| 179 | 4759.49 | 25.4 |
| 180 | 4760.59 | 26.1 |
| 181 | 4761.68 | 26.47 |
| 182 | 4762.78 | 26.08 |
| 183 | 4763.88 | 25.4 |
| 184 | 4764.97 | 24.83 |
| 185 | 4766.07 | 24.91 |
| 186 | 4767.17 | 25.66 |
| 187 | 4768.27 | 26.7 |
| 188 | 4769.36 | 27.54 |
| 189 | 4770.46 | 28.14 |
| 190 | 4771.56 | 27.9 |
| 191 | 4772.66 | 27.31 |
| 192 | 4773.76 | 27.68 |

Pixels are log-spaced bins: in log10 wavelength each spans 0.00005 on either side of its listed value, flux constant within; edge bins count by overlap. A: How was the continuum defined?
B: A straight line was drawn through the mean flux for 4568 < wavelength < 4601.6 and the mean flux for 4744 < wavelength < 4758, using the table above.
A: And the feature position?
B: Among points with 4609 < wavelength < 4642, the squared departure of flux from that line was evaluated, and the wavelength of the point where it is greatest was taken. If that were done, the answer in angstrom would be 4619.13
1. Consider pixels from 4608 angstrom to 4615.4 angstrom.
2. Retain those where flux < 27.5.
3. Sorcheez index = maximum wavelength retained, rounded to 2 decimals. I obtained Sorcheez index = 4614.88 angstrom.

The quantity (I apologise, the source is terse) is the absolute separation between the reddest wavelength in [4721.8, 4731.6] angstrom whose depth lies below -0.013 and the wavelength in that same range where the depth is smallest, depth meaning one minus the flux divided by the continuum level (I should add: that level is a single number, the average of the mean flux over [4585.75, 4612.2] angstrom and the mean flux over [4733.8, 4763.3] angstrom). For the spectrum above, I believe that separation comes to 0.0 angstrom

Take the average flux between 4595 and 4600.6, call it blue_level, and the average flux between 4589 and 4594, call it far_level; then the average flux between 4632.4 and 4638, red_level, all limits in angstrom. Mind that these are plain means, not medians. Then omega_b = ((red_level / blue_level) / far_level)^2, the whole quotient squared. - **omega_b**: 0.0018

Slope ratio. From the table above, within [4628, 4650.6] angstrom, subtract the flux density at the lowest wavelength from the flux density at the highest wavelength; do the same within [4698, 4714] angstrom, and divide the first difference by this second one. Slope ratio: -0.4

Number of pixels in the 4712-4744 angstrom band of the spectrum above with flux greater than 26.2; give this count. 24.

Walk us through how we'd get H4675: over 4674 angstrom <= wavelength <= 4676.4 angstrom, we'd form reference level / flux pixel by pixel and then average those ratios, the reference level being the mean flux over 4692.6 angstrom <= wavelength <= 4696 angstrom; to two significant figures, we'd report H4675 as 0.97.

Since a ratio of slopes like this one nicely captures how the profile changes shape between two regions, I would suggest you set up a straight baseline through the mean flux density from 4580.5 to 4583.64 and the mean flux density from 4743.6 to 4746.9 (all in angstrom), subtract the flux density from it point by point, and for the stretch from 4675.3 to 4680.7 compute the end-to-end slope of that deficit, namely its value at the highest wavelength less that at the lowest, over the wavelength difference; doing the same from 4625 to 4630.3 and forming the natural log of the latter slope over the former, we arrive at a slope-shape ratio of 1.1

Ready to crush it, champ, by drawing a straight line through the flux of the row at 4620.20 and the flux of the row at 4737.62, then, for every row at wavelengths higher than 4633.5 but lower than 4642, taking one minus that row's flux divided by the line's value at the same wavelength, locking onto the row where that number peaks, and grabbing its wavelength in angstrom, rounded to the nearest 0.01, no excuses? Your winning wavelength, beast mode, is 4641.52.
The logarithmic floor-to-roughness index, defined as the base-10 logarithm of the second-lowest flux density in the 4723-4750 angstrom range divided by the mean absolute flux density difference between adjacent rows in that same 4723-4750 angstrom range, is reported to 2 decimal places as 1.57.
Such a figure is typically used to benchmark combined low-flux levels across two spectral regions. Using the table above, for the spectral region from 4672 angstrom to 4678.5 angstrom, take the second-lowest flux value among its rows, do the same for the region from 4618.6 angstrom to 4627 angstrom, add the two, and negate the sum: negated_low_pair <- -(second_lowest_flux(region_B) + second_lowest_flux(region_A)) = -54.2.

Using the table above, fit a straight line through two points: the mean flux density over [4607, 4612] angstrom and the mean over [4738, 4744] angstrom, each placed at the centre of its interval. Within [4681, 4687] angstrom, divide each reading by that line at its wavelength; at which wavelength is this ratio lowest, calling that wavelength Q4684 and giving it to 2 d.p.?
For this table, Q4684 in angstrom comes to 4684.47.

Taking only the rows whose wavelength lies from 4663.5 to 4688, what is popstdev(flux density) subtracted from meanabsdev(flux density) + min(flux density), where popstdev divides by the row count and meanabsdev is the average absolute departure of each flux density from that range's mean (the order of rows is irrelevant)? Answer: 24.2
